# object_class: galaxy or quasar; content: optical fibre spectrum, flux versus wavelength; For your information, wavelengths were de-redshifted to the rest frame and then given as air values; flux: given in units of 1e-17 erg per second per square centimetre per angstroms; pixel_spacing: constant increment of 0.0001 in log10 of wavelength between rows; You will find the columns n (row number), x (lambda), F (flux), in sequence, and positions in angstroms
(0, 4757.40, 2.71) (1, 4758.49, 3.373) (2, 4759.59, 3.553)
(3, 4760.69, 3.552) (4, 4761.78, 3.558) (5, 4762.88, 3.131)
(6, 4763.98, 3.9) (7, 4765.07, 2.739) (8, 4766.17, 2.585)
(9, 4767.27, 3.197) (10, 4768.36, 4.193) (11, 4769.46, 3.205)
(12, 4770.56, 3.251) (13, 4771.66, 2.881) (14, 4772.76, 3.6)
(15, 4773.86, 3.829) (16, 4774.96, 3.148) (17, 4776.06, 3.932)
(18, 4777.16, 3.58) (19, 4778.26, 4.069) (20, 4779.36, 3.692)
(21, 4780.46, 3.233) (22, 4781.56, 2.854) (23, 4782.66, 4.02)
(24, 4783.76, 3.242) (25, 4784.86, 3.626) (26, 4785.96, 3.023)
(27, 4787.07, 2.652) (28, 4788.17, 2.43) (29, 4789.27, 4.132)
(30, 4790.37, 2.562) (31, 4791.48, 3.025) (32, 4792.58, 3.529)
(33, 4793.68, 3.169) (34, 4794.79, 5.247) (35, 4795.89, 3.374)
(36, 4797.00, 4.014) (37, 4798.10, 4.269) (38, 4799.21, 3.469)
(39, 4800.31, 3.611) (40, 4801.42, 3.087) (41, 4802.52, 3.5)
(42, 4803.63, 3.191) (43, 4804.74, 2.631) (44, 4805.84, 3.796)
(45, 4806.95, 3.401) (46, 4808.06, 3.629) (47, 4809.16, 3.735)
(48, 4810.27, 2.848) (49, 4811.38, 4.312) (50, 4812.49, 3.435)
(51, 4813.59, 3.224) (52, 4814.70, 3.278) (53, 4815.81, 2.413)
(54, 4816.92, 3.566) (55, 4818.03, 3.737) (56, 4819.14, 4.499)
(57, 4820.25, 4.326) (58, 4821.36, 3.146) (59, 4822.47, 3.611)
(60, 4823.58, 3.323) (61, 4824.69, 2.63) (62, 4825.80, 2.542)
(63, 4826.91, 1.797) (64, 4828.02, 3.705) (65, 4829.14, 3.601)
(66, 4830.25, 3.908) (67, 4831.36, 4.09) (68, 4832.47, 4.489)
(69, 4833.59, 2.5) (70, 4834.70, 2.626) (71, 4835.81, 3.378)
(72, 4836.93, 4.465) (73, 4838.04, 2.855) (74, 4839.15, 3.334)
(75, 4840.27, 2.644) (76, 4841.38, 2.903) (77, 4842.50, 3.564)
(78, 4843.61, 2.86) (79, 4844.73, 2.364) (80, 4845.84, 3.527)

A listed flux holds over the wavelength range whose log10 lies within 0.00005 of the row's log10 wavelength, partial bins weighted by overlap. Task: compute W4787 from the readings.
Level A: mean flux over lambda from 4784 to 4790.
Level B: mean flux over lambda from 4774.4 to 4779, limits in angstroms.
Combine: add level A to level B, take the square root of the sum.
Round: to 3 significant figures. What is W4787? 2.62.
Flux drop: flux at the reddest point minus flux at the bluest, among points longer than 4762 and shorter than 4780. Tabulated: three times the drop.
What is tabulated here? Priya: 1.7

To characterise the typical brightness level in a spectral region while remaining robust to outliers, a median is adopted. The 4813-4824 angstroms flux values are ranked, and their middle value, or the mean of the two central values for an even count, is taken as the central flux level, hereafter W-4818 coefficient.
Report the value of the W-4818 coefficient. 3.44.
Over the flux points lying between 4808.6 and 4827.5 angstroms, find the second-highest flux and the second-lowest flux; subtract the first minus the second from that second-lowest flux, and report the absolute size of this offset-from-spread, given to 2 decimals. 0.50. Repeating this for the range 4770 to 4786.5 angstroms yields 1.74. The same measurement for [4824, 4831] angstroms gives 1.38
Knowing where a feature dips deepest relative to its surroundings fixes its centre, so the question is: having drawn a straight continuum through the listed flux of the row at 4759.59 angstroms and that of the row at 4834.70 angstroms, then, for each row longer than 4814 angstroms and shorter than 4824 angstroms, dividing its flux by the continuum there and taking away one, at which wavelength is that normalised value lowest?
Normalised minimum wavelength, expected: 4815.81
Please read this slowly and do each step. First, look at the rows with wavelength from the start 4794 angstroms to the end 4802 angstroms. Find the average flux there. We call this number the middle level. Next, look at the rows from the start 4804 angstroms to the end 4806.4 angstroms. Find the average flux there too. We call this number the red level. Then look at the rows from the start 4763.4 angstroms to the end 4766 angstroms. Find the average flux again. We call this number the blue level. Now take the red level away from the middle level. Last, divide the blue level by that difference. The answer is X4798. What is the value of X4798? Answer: 5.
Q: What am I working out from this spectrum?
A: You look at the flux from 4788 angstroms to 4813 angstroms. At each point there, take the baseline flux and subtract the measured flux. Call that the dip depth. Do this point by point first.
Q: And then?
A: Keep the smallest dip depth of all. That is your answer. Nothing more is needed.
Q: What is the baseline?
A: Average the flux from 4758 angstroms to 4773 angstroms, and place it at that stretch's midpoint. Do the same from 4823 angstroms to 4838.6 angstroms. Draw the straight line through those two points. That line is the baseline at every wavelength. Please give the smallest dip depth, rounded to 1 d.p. -1.9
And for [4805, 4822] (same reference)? -1.2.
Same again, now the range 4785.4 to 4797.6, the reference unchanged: -1.9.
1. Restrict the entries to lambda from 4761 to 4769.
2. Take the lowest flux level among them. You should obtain 2.585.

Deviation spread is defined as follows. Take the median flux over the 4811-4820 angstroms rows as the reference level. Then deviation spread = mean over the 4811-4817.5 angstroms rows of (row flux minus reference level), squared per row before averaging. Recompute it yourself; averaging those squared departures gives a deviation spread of 0.3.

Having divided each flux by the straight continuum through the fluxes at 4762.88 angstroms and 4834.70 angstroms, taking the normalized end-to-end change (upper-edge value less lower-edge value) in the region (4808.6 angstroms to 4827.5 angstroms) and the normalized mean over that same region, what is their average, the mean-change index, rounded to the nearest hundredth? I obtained 0.27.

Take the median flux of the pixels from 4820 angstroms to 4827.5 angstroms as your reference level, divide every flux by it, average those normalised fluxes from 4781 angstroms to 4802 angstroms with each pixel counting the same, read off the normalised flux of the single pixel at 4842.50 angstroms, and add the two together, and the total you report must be 2.23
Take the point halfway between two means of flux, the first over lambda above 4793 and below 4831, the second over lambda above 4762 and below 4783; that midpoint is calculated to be 3.45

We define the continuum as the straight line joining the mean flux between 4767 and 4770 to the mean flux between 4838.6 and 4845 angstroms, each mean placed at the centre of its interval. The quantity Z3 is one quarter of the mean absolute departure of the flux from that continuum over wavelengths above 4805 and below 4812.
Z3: 0.13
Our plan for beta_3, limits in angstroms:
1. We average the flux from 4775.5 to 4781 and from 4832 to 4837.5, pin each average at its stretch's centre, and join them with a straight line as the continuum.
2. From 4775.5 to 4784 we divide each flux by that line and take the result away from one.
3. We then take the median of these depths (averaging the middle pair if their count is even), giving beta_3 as 0.0176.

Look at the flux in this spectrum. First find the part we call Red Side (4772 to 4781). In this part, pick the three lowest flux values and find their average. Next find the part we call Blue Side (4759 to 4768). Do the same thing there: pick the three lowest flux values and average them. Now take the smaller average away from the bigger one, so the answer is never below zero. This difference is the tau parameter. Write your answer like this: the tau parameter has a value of 0.50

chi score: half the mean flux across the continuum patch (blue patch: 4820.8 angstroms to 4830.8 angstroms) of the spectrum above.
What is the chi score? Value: 1.57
